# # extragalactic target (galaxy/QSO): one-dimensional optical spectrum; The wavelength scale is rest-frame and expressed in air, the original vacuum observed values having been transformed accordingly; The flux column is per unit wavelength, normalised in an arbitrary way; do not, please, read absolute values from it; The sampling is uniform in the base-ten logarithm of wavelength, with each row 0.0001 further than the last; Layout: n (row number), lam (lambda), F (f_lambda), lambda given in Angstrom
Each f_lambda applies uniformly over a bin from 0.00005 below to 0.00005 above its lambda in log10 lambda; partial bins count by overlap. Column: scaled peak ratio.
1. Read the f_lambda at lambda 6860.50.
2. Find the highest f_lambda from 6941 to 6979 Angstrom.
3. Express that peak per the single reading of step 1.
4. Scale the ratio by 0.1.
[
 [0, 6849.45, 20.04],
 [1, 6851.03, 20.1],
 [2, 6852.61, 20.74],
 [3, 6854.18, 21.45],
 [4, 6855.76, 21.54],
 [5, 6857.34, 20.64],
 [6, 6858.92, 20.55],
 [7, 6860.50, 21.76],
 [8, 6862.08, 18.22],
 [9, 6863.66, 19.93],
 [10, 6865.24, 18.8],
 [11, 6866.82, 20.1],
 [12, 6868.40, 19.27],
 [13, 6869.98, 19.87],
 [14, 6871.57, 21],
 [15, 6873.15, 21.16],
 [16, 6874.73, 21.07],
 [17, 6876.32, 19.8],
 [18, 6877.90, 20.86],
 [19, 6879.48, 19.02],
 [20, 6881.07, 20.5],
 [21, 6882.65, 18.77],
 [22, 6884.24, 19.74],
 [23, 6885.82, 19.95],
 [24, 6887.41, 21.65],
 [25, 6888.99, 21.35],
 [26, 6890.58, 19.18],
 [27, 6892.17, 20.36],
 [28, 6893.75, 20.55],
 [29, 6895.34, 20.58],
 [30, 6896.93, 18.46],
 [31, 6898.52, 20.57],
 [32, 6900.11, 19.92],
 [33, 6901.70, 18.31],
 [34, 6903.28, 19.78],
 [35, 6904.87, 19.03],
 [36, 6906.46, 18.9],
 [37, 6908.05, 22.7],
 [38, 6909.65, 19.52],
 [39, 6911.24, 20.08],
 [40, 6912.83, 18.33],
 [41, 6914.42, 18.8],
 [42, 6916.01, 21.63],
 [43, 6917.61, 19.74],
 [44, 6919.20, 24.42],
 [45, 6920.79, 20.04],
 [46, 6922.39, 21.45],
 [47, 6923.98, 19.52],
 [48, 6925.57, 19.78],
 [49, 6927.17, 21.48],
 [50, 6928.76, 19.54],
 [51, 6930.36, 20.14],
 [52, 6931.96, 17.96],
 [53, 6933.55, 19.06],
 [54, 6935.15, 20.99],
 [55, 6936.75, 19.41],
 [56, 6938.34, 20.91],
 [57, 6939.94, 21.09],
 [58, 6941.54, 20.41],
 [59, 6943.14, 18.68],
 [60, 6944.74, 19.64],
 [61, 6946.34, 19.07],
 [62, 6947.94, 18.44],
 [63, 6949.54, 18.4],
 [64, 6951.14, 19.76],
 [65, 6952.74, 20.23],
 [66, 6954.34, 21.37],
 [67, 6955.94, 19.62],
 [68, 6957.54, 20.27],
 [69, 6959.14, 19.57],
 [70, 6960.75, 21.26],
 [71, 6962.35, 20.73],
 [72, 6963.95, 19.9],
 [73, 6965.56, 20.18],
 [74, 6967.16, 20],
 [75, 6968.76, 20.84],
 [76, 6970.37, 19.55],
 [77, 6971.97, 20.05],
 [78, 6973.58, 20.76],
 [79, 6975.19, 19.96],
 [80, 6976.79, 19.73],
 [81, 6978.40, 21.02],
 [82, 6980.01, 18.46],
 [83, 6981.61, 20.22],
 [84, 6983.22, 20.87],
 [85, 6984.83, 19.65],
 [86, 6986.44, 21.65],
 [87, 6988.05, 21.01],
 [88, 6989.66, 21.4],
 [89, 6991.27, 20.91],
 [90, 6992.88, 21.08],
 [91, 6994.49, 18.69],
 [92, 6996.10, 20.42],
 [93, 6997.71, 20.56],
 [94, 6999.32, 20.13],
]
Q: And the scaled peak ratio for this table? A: 0.098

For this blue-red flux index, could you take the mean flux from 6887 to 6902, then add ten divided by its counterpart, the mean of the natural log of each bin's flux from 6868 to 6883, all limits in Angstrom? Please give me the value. 23.4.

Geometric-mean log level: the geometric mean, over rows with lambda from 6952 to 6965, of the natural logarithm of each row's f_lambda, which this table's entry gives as 3.01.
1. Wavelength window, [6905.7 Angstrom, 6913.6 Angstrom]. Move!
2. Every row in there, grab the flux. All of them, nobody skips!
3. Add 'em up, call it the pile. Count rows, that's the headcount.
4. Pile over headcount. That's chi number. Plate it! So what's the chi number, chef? 19.9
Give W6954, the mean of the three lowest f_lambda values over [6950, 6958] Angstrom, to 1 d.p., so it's 19.9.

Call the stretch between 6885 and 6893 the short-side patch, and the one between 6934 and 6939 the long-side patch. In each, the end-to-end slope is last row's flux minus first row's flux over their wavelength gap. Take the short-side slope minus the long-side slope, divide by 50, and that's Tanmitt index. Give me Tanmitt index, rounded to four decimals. 0.0018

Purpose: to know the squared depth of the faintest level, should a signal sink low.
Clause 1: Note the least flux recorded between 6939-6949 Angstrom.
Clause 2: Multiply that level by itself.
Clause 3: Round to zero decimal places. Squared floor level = 340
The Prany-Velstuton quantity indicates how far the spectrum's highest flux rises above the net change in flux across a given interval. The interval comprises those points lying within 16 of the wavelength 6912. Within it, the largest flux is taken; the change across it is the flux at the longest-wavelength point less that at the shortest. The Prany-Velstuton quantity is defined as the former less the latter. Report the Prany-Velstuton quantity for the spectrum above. 21.4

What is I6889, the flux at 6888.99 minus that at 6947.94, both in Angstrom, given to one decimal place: 2.9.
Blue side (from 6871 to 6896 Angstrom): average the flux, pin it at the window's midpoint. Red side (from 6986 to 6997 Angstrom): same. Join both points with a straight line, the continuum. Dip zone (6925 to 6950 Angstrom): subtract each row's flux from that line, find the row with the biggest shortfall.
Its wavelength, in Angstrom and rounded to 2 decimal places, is 6931.96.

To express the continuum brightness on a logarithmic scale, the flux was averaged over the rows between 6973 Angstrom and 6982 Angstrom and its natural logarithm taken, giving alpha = 3.00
